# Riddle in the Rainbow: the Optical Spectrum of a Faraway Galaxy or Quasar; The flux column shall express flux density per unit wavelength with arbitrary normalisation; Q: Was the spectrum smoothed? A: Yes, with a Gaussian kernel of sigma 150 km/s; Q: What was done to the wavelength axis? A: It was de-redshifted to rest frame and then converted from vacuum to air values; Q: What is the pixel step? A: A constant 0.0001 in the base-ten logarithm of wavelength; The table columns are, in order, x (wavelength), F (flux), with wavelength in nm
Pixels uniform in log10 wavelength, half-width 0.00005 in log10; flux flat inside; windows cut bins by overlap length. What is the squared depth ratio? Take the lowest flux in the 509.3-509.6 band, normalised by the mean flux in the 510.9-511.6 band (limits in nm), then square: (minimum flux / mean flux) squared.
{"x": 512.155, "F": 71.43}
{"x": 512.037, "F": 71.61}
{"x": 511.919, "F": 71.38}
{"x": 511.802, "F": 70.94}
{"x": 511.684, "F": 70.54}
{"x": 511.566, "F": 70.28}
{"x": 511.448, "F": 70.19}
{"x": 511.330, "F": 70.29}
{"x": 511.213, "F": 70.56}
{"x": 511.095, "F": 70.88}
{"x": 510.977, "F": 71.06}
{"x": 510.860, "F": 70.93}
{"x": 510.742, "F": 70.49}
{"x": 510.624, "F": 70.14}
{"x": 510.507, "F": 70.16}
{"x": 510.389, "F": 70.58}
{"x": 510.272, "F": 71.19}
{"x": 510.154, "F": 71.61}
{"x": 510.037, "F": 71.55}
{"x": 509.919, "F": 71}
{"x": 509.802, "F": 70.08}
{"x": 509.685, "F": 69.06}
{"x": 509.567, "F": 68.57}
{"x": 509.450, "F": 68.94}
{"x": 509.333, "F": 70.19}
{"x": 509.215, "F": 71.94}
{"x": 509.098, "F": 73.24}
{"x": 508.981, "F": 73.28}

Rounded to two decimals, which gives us 0.94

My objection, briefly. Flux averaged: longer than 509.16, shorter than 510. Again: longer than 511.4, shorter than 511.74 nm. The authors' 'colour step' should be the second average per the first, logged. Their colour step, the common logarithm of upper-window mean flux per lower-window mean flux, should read 0.002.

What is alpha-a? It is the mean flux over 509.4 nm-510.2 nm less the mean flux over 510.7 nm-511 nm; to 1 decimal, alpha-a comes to -0.7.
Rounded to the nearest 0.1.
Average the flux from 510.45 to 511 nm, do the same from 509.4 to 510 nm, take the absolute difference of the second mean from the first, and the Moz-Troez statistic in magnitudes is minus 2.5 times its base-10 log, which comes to 0.0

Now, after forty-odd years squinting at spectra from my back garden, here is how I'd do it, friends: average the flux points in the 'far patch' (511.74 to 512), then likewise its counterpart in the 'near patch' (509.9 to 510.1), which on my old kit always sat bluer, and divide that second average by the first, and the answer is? 1.00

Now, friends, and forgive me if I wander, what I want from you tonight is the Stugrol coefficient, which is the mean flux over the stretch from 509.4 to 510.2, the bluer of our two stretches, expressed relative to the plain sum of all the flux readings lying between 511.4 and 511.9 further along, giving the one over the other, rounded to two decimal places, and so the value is 0.25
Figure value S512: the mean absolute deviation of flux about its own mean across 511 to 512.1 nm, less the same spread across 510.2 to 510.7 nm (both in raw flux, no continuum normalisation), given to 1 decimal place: 0.0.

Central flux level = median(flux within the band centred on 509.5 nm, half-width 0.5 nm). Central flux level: 70.1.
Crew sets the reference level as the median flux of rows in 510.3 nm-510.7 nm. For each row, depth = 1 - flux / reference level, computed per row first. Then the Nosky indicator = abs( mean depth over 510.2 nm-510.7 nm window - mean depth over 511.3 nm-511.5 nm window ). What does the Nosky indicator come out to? 0.004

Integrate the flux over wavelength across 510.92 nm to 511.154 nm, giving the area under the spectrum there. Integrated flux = 17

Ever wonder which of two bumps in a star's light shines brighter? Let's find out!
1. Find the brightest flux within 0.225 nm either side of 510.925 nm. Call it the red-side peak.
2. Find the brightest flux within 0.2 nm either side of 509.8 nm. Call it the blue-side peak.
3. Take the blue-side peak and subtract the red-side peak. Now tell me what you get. -0.1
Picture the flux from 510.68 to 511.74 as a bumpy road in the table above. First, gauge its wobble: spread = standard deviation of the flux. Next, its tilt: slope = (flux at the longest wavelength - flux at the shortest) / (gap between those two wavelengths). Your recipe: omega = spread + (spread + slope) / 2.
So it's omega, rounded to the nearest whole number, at 0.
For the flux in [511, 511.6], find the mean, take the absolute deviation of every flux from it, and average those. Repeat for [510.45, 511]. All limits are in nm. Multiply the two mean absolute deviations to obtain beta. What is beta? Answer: 0.079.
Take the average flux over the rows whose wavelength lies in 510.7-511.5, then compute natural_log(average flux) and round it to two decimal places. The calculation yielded 4.26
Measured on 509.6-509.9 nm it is 4.24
